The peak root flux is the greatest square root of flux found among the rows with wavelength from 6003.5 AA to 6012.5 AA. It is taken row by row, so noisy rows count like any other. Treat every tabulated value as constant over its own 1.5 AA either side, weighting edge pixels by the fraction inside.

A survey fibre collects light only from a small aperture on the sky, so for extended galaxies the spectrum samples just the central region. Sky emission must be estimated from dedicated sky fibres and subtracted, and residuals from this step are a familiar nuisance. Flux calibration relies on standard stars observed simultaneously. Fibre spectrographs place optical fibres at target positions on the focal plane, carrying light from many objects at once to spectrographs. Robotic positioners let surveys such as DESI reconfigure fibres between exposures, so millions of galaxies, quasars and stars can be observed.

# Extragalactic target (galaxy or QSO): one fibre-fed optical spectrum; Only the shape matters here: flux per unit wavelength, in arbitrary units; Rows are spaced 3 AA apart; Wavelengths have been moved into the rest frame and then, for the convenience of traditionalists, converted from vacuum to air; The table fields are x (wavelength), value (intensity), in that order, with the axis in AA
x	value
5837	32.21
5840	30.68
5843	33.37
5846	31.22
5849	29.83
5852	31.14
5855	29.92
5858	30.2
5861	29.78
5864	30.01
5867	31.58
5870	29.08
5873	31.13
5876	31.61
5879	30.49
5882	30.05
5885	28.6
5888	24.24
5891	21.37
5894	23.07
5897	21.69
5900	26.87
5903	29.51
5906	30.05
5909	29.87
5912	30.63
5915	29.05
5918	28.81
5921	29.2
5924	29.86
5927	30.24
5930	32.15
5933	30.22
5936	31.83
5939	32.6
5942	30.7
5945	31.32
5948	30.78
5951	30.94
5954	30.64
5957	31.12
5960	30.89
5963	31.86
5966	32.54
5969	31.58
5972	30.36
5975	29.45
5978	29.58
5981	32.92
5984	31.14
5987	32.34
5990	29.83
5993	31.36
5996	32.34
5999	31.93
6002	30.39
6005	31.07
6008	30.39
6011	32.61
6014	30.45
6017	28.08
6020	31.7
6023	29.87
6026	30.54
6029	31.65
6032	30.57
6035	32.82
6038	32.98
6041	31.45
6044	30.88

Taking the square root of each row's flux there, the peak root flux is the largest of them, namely 5.71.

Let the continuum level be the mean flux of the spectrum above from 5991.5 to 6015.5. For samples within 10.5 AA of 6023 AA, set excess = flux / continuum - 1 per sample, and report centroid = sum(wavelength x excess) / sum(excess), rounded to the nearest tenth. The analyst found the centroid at 6020.0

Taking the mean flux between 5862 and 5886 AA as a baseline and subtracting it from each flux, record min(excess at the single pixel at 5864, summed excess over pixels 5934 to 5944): -0.3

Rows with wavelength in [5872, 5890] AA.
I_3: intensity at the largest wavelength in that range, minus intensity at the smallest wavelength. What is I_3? -6.9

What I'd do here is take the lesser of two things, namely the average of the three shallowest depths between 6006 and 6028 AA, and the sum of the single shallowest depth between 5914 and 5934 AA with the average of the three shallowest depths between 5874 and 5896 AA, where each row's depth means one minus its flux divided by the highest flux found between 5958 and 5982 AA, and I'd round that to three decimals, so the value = 0.040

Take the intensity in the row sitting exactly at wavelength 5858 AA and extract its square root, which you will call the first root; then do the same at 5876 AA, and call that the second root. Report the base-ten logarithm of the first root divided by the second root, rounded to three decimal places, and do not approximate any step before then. -0.010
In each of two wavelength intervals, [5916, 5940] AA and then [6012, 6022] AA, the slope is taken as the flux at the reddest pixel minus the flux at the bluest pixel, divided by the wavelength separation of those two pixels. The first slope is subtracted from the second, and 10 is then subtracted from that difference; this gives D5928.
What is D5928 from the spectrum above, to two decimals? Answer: -9.97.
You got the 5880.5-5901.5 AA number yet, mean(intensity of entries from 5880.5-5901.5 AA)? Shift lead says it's 25.1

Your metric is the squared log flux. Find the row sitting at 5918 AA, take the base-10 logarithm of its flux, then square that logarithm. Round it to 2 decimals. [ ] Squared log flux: 2.13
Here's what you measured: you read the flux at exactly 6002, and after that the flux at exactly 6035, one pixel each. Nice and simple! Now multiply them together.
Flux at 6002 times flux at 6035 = 997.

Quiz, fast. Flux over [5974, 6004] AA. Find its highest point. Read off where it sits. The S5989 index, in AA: 5981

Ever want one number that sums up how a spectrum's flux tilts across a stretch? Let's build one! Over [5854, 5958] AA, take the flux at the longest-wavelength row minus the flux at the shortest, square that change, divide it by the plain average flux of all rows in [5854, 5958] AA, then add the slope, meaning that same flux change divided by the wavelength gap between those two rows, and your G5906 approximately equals 0.061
